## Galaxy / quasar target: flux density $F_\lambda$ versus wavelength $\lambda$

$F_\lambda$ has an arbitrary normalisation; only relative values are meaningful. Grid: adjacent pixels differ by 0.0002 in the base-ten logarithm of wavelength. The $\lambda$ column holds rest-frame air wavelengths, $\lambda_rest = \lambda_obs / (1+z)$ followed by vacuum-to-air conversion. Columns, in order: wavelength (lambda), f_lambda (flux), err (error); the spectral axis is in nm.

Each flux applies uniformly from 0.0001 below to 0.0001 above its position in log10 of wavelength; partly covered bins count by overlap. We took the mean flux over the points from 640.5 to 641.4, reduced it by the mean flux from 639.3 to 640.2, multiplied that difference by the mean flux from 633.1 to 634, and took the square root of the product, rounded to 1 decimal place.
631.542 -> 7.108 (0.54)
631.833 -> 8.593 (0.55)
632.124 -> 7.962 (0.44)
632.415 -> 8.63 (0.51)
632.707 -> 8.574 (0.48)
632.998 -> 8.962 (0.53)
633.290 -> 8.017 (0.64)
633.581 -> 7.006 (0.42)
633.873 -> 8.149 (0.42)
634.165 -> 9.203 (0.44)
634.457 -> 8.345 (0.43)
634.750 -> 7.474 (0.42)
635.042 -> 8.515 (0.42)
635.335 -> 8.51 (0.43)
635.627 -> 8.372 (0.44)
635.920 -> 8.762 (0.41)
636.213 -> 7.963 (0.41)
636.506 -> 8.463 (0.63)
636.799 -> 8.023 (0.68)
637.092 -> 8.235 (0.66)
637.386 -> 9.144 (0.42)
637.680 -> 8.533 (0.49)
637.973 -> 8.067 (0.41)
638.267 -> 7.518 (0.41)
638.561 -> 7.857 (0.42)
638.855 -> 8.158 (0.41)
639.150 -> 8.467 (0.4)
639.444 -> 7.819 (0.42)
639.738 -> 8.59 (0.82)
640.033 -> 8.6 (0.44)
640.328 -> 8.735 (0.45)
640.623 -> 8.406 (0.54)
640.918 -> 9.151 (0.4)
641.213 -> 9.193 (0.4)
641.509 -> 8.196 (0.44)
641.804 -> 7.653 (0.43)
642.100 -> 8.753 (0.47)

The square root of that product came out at 2.1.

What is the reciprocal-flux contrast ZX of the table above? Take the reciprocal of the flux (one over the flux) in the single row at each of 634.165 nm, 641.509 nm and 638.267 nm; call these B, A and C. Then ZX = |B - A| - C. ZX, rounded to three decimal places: -0.120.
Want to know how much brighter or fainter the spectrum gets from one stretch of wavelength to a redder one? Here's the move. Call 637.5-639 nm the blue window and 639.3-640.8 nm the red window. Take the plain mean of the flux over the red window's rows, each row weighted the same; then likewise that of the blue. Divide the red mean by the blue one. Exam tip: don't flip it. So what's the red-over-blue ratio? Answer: 1.05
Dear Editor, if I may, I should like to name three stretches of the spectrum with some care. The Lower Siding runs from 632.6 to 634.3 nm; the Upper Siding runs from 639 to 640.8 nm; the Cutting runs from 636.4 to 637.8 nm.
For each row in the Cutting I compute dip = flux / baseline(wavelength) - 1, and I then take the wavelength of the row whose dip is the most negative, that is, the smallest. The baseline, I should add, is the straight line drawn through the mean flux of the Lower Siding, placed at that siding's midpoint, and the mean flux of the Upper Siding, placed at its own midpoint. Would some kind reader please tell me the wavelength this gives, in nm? 636.799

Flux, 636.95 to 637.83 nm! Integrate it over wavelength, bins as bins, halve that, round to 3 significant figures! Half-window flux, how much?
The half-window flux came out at 3.80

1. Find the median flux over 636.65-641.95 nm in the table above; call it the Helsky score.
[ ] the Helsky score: 8.32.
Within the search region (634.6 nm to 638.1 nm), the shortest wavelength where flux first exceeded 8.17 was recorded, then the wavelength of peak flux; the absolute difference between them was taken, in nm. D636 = 2.34 nm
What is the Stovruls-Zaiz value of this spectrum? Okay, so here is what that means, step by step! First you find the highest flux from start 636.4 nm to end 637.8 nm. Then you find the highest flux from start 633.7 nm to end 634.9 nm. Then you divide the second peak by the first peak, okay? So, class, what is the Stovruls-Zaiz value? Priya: 1.01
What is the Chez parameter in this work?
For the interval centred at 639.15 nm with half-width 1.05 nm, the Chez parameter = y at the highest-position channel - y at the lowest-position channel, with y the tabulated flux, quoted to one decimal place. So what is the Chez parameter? 1.1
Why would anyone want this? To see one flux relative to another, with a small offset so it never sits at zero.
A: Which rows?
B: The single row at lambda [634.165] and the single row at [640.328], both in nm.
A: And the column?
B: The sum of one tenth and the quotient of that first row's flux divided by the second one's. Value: 1.15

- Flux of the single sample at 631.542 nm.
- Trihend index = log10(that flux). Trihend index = 0.852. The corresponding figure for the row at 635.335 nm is 0.930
